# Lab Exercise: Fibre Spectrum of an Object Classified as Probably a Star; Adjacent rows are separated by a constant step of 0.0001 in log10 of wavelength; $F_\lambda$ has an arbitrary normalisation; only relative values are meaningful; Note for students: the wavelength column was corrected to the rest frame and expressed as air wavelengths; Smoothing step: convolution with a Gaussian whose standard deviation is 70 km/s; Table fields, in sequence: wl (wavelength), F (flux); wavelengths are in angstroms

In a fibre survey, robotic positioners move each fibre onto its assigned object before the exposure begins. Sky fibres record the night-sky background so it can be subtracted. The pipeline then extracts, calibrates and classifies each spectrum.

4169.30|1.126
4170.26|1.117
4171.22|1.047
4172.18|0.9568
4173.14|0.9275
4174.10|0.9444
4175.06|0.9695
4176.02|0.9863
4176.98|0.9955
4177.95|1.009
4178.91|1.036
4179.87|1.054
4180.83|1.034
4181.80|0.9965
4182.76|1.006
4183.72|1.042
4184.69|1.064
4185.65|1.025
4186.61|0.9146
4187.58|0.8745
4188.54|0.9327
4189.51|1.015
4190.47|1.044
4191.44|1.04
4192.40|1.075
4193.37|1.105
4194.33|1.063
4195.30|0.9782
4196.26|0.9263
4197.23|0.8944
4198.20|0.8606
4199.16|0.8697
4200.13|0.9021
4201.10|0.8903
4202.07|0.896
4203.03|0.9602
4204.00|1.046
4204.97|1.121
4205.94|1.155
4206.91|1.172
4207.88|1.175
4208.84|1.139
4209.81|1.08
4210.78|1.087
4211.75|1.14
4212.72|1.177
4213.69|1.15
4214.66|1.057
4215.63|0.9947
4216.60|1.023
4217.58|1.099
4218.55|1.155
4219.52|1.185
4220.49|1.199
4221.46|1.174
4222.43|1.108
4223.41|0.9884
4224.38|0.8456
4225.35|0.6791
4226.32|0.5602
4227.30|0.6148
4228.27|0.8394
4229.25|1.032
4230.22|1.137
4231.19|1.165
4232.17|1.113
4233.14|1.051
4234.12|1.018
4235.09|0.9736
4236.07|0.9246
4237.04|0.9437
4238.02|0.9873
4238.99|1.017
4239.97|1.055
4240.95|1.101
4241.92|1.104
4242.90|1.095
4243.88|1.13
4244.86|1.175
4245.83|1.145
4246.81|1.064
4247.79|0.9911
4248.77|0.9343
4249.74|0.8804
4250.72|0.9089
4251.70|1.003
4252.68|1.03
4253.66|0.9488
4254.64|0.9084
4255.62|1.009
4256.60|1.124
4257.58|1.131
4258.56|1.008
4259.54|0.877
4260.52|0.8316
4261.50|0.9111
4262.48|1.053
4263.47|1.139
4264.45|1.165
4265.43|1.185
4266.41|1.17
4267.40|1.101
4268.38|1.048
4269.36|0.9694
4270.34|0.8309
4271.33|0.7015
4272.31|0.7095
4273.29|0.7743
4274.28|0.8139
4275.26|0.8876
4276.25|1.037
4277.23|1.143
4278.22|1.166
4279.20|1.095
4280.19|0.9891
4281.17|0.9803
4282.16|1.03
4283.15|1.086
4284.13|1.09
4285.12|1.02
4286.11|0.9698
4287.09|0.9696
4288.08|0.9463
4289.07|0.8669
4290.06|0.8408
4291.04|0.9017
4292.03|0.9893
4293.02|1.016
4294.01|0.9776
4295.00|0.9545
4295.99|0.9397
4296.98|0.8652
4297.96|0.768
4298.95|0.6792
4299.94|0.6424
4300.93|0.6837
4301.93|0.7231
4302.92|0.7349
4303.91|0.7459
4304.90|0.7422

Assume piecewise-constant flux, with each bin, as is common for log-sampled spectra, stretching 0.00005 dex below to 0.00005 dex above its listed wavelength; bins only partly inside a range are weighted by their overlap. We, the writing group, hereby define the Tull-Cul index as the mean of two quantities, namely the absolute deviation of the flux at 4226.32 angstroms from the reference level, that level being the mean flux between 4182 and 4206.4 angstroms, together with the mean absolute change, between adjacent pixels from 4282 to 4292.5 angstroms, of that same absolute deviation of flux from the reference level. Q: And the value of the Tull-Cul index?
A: 0.23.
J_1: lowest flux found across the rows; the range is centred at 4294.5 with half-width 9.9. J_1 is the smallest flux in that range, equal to 0.6424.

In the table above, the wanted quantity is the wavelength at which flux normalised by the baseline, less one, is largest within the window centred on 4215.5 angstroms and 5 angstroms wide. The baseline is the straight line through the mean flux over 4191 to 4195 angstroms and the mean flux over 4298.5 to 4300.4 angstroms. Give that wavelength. 4213.69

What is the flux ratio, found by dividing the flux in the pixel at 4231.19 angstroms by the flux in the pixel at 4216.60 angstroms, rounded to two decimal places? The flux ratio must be 1.14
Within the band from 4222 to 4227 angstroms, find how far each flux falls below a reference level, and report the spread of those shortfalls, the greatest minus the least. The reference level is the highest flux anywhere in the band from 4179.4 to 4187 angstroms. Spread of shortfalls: 0.55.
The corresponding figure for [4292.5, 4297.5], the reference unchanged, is 0.15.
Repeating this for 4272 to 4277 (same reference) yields 0.33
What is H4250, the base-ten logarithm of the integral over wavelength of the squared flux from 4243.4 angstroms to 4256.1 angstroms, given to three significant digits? 1.12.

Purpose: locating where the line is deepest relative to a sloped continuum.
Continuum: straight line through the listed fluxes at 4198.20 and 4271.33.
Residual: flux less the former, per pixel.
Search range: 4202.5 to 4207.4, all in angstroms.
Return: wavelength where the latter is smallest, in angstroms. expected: 4203.03 angstroms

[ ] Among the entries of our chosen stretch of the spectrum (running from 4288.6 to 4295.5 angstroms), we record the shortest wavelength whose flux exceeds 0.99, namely 4293.02 angstroms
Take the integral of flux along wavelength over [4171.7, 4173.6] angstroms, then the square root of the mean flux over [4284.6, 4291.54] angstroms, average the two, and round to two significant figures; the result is 1.4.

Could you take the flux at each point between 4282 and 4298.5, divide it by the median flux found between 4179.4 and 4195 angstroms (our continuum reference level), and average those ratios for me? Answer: 0.92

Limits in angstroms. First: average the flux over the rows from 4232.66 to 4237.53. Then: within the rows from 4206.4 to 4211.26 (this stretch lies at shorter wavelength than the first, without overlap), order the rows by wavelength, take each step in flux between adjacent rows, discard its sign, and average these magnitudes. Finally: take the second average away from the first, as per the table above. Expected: 0.96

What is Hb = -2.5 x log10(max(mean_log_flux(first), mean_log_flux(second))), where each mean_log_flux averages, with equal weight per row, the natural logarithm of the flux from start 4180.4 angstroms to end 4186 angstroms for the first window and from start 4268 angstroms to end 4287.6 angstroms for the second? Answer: 3.9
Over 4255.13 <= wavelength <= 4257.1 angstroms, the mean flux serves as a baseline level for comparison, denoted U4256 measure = 1.07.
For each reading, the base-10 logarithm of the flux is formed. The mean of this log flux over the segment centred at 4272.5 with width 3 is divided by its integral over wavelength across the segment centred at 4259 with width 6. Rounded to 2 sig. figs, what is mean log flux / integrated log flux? 2.0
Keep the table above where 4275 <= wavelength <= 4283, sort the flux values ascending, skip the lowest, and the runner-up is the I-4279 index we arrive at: 0.9803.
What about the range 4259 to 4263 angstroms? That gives 0.877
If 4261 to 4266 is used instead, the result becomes 1.053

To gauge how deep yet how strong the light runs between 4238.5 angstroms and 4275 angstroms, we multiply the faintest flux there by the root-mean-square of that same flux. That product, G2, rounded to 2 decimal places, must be 0.71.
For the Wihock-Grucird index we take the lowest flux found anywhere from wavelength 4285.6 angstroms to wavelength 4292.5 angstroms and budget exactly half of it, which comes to 0.42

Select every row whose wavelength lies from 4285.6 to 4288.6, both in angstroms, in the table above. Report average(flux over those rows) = 0.96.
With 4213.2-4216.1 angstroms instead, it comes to 1.07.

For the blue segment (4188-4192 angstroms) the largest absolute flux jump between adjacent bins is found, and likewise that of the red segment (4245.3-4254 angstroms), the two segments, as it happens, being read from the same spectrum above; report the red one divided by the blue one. 1.1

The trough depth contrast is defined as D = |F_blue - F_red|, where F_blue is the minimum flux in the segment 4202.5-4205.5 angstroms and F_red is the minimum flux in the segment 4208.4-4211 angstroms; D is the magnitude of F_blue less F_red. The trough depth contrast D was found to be 0.12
